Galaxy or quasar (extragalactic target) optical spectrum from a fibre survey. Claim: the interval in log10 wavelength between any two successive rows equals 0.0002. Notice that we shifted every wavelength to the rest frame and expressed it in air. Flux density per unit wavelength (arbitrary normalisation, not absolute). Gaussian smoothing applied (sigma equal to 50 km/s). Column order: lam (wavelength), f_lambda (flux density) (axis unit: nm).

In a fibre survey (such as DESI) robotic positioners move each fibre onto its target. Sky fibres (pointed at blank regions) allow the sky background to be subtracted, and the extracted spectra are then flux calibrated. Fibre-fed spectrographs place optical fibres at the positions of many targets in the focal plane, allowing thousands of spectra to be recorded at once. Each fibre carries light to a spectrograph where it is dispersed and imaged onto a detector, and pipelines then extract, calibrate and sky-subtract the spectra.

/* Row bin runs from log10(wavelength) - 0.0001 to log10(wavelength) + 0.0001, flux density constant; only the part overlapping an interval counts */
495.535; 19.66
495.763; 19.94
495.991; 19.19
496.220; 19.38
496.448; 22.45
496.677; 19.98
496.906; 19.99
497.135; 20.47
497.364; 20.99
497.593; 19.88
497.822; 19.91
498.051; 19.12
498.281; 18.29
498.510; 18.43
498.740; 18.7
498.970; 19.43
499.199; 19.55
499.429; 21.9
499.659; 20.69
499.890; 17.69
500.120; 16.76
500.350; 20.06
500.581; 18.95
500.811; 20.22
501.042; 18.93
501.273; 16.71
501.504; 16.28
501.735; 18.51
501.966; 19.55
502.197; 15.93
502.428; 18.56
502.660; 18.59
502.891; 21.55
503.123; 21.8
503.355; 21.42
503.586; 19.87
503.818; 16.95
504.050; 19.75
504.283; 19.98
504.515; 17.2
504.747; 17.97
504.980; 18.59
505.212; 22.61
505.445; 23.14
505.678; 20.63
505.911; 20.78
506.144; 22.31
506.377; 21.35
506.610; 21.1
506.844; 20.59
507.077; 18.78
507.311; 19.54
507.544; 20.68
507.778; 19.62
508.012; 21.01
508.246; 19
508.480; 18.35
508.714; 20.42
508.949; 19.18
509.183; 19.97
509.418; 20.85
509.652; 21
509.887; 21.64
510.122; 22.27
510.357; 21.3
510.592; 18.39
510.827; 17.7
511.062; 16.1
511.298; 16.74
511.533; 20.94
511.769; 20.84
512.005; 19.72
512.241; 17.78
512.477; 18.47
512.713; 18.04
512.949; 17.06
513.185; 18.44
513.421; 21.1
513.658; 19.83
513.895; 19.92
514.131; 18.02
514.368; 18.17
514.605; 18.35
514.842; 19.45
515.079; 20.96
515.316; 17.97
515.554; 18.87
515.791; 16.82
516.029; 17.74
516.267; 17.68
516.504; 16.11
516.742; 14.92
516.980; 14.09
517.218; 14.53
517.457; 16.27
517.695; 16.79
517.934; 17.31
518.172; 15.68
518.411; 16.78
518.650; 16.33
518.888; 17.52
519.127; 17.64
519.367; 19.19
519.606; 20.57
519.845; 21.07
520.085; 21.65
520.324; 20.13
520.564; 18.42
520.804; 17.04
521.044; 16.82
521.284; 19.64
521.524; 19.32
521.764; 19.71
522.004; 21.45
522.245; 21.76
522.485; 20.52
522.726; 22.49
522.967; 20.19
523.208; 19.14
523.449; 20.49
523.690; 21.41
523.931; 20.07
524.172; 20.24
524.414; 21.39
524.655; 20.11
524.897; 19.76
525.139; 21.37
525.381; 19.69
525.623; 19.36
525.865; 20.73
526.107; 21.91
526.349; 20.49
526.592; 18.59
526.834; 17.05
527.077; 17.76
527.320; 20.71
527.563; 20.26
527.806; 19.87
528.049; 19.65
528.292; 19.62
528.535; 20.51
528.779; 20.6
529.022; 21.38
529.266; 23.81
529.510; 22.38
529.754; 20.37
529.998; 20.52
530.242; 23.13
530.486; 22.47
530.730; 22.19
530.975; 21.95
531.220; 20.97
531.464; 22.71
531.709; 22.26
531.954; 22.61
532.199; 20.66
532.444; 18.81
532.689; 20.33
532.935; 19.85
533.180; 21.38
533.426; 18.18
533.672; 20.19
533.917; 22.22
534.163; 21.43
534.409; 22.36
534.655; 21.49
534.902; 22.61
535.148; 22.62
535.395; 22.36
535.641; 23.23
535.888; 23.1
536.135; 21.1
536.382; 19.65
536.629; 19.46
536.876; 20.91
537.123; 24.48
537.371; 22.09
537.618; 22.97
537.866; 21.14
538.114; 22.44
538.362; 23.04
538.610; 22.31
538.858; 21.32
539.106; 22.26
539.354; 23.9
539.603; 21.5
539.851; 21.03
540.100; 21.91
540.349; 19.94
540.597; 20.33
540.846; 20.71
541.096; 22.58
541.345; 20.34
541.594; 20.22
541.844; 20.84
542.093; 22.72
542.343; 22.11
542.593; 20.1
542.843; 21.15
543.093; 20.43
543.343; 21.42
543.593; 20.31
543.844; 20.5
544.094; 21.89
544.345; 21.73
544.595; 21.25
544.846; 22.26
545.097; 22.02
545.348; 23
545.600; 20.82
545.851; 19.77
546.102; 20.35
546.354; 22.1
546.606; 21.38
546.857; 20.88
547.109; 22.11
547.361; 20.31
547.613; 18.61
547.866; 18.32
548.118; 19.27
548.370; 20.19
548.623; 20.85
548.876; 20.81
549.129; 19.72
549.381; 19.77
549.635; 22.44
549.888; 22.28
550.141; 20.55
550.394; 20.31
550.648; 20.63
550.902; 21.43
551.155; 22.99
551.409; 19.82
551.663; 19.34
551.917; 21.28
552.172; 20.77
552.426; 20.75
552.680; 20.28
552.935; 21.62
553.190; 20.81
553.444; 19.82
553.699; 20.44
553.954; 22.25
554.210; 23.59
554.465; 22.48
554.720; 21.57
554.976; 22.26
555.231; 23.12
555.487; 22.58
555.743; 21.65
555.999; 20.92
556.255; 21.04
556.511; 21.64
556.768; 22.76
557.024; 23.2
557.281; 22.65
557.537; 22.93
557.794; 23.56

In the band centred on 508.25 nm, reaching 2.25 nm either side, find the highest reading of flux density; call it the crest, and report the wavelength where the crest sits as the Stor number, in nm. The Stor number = 506.144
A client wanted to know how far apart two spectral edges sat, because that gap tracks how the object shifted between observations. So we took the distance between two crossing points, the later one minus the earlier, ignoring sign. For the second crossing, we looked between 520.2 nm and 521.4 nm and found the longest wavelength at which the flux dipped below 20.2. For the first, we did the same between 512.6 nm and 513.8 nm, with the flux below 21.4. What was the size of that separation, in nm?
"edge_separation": 7.63 nm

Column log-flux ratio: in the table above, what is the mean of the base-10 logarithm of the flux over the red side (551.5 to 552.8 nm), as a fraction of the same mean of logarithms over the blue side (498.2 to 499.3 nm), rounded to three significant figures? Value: 1.03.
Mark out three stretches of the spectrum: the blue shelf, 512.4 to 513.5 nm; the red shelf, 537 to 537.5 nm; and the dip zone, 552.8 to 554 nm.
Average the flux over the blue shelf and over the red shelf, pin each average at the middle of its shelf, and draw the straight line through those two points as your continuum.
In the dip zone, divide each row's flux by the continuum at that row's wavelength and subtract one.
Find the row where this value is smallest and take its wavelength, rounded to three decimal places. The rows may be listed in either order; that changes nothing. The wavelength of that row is 553.444 nm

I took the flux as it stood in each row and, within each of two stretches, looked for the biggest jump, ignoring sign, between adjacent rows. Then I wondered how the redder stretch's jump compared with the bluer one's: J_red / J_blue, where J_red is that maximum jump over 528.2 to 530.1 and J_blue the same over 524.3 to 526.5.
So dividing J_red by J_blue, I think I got 1.4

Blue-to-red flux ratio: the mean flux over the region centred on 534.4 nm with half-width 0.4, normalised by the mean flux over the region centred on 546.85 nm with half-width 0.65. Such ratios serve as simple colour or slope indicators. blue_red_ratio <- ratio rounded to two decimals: 1.02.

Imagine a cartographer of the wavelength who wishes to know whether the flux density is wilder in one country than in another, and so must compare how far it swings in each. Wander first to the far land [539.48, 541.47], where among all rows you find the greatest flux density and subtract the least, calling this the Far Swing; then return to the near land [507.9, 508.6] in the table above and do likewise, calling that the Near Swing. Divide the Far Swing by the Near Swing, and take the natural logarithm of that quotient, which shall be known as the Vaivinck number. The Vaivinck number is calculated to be -0.01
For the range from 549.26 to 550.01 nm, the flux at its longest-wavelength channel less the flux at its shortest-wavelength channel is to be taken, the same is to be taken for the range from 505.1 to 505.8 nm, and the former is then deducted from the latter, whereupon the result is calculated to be -4.5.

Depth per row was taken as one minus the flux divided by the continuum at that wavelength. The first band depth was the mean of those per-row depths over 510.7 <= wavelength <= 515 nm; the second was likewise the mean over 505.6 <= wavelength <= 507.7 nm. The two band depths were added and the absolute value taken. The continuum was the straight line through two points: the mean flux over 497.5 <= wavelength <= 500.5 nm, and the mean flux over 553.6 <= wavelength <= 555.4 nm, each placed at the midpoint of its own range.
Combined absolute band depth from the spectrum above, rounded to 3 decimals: 0.016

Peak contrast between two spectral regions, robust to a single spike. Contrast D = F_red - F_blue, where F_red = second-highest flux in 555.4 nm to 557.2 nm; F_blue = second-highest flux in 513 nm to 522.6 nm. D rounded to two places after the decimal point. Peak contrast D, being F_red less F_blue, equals 1.11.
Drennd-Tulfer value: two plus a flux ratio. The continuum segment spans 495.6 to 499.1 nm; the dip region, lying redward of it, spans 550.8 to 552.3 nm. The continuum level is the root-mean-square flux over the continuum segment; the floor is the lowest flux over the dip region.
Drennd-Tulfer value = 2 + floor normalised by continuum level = 2.978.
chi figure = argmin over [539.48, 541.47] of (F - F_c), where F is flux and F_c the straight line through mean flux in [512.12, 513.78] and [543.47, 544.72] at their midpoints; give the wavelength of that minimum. 540.349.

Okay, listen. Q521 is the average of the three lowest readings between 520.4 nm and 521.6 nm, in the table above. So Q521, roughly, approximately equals 17.4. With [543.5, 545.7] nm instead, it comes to 20.5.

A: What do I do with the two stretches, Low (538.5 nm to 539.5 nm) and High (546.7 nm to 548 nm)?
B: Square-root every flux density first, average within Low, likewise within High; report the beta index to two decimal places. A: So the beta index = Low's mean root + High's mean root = 9.21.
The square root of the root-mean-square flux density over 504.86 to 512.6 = 4.48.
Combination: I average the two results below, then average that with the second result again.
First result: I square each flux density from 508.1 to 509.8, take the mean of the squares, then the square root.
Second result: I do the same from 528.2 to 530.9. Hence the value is 21.1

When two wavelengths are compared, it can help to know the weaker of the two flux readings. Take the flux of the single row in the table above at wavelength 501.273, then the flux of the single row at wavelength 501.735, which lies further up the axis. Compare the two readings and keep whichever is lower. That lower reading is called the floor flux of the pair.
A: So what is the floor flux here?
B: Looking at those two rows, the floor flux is 16.7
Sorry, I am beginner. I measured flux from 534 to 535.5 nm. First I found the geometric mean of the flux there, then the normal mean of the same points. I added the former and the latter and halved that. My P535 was 22.1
